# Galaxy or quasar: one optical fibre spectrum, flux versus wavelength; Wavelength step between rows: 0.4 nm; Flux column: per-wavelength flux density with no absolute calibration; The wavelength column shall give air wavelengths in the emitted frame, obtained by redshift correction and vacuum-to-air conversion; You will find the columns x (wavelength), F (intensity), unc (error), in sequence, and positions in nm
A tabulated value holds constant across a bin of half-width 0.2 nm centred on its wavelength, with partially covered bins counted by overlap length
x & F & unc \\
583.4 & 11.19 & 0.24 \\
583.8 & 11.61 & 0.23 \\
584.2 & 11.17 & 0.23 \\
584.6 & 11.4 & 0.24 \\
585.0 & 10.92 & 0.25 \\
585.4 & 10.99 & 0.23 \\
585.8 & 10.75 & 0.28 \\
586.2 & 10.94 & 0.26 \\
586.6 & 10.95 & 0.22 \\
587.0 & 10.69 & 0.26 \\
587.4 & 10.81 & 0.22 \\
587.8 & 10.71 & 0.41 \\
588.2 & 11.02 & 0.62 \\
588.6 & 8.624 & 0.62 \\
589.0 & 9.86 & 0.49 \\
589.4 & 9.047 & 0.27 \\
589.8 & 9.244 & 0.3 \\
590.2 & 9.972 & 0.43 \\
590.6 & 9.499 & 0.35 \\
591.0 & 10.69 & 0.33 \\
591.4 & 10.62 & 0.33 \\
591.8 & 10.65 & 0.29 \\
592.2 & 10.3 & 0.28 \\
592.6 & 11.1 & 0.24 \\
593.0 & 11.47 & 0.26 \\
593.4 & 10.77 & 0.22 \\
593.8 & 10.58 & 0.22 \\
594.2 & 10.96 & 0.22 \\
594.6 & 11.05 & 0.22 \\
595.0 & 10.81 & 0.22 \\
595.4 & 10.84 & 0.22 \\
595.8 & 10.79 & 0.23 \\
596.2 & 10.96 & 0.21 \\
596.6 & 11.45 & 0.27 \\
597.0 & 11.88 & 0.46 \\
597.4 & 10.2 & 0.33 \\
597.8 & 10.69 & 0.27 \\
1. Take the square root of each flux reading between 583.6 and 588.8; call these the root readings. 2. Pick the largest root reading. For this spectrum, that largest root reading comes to 3.41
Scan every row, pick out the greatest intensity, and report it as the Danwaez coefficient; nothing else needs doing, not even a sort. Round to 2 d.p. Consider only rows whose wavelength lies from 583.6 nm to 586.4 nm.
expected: 11.61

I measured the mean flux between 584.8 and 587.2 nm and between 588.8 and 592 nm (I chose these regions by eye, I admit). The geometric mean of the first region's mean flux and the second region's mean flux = 10.4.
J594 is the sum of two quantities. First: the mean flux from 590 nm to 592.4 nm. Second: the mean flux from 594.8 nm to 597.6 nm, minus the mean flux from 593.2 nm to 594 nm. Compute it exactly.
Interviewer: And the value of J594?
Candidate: 10.6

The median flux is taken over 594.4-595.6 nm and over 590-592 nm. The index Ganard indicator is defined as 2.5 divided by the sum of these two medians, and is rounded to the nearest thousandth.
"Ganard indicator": 0.116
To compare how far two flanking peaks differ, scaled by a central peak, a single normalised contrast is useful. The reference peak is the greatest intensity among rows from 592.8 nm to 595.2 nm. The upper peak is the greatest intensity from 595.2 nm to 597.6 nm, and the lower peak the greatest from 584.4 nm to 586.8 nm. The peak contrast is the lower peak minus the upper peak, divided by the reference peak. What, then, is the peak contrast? -0.04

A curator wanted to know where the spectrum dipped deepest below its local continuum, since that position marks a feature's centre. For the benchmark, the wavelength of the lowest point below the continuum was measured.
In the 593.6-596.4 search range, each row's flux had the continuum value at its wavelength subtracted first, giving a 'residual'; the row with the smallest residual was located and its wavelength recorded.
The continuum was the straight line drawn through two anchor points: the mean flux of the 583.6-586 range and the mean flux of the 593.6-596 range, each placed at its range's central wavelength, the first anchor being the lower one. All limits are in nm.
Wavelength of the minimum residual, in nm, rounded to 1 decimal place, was 593.8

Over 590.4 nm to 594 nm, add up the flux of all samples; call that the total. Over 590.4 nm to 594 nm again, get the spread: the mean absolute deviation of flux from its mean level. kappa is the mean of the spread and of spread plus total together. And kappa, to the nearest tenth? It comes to 48.2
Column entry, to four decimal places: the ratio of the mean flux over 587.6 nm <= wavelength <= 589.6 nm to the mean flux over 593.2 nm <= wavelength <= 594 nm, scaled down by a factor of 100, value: 0.0092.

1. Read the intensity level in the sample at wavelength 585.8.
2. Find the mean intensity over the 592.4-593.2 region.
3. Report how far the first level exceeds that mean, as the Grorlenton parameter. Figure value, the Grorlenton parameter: -0.5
